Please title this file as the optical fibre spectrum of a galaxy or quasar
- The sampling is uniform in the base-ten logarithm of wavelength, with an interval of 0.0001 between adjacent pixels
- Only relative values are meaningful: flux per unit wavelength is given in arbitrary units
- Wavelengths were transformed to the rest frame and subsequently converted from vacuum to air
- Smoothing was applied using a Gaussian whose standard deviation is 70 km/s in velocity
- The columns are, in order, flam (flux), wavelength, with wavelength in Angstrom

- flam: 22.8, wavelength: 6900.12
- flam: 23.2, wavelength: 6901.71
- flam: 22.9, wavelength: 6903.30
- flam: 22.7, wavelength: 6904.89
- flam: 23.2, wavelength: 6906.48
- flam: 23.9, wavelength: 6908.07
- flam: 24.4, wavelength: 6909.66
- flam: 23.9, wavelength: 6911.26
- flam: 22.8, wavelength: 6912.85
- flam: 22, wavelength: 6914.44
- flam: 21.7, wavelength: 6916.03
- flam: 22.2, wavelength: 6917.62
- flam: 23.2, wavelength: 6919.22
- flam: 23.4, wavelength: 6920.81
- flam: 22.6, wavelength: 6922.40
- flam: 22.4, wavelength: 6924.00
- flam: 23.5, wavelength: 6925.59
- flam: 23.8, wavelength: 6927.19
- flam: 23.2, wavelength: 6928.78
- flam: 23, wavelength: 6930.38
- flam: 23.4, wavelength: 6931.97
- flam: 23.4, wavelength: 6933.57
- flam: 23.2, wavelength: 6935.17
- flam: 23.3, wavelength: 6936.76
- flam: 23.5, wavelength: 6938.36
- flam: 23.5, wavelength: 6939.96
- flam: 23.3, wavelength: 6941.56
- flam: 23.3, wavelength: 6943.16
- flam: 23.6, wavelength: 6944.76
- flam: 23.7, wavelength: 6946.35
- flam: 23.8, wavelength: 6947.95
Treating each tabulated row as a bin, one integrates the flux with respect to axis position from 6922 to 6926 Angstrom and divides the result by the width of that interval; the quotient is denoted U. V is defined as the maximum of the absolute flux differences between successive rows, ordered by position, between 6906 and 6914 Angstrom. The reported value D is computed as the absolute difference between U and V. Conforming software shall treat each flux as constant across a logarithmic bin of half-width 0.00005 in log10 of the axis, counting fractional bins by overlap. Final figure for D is 21.7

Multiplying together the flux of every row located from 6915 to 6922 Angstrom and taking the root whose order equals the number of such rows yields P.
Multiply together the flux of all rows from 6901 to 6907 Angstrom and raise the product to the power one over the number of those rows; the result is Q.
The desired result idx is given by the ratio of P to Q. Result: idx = 0.98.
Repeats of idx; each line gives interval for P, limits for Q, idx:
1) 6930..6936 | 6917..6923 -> 1.02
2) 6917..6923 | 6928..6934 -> 0.98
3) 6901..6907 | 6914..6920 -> 1.03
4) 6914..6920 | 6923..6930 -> 0.96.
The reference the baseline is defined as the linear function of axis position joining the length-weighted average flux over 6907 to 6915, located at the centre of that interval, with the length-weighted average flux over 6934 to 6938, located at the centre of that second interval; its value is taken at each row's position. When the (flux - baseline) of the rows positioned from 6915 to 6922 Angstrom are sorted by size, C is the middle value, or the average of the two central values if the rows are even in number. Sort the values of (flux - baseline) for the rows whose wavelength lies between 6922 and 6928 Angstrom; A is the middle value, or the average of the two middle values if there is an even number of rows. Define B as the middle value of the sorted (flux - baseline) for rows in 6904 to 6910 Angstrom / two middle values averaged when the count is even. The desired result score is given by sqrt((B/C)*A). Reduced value 0.22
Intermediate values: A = -0.3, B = 0.11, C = -0.7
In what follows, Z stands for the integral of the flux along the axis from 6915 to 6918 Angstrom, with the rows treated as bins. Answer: 66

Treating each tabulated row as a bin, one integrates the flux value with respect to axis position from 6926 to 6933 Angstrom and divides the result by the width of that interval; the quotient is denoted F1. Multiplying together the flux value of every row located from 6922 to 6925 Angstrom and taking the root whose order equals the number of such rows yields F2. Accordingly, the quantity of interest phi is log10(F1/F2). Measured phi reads 0.016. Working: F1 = 23.4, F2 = 22.50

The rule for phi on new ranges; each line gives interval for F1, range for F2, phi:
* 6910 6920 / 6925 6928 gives -0.018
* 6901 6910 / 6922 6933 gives 0.004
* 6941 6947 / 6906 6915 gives 0.003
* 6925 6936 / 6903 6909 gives 0.003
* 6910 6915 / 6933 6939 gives -0.006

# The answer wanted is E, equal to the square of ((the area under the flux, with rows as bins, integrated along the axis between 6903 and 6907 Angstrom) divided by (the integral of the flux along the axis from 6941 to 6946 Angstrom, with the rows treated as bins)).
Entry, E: 0.6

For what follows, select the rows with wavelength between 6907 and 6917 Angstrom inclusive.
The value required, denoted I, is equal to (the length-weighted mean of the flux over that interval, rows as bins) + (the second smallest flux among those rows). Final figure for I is 45.1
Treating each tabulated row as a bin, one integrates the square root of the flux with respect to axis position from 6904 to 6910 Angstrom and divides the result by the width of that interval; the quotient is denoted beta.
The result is 4.846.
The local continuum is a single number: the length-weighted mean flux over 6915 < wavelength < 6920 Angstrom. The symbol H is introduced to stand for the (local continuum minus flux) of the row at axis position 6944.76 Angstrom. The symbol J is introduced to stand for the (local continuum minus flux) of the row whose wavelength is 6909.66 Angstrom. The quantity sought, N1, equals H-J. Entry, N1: 0.8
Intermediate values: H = -1.3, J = -2.1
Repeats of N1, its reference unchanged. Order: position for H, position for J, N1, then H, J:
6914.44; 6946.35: 1.7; 0.3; -1.4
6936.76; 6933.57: 0.1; -1.0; -1.1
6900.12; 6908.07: 1.1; -0.5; -1.6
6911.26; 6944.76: -0.3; -1.6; -1.3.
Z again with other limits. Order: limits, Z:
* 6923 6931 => 185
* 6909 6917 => 183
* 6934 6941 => 164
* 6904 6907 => 69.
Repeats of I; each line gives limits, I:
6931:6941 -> 46.7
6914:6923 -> 44.5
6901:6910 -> 46.2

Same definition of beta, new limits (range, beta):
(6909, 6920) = 4.778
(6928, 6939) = 4.825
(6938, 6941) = 4.840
